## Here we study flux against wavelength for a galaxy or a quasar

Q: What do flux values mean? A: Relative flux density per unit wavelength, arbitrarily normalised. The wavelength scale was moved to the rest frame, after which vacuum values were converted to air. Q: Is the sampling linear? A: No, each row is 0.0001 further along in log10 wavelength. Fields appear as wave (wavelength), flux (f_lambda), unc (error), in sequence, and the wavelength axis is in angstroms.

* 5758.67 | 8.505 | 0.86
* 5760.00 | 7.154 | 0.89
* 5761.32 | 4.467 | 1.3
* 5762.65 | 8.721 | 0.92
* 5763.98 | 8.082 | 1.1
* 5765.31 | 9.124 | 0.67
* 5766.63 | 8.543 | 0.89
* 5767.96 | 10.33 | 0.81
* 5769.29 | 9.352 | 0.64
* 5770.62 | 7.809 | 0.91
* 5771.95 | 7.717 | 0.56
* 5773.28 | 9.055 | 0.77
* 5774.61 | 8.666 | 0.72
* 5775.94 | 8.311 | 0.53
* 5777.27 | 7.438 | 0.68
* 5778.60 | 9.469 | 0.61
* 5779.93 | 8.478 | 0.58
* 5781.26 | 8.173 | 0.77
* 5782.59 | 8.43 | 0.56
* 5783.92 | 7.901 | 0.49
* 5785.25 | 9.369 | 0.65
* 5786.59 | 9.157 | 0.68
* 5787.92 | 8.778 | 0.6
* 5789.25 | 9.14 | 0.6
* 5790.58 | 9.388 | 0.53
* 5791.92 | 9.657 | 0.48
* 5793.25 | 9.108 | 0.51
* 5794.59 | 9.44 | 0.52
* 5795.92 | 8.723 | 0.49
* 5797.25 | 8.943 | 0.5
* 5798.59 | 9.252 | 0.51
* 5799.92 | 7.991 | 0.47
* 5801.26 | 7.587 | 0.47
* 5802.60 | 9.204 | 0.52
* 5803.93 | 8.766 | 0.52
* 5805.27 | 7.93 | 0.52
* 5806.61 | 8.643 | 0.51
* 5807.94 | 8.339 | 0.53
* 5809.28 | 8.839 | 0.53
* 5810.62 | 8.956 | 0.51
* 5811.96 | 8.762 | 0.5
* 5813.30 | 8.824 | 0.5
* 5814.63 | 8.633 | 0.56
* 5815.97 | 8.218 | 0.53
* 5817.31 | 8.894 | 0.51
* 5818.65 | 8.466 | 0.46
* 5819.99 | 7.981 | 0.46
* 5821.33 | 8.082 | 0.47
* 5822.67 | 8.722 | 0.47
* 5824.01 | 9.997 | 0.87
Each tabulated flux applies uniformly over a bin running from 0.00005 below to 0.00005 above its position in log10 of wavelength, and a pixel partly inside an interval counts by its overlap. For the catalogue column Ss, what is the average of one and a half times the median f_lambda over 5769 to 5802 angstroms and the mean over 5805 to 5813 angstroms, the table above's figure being 10.9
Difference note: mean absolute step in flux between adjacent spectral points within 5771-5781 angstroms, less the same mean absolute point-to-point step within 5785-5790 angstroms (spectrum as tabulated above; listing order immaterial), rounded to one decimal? 0.7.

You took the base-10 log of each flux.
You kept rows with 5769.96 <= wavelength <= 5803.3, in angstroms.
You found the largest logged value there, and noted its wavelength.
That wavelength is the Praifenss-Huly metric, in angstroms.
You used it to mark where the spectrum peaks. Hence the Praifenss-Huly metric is 5791.92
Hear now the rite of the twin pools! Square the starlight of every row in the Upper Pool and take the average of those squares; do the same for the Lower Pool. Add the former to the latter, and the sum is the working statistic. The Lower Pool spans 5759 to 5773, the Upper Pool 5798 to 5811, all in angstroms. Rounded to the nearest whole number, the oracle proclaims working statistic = 142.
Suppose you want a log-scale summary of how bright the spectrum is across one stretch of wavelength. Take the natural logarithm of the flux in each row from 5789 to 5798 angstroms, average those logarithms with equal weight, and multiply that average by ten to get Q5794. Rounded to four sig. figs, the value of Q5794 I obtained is 22.19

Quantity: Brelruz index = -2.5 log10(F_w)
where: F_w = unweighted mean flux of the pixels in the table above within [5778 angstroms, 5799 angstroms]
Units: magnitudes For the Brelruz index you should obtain -2.381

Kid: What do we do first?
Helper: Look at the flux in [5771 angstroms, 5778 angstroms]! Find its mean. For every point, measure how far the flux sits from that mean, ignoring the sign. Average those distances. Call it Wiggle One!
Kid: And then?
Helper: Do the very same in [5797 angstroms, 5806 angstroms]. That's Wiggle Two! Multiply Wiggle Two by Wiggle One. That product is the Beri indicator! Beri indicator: 0.31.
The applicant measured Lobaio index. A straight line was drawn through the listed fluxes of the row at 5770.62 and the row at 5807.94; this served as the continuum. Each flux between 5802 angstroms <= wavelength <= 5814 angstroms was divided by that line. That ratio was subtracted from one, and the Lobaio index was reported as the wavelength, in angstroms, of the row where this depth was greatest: 5805.27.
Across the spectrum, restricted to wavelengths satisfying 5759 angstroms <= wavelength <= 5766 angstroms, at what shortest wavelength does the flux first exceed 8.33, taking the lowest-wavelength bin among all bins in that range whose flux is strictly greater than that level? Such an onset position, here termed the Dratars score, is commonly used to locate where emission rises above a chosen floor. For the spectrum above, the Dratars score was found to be 5762.65 angstroms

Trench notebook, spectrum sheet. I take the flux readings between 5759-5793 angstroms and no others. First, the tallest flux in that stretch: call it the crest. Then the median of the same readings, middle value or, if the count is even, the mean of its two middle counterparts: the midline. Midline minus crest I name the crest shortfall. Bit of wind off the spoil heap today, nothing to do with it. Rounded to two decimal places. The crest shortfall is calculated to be -1.66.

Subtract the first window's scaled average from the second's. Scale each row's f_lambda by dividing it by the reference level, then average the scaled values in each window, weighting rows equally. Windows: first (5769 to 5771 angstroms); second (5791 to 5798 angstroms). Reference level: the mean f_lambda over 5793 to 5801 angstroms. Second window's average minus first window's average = 0.07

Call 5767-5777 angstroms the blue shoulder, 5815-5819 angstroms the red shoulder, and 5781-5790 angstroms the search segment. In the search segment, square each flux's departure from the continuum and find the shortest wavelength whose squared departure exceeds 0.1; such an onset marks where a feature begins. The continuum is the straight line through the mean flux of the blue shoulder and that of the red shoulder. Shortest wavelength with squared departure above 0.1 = 5781.26 angstroms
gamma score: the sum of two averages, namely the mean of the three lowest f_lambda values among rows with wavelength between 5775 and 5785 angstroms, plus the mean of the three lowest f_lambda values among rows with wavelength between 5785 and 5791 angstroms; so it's 16.9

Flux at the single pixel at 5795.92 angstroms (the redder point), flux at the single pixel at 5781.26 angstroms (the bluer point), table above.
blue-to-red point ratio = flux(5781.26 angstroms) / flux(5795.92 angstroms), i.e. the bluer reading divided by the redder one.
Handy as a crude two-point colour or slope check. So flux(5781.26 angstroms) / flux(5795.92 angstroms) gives 0.94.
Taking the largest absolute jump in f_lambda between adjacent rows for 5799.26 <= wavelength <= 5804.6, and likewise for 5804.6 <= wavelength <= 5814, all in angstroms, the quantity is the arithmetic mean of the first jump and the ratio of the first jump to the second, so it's 1.9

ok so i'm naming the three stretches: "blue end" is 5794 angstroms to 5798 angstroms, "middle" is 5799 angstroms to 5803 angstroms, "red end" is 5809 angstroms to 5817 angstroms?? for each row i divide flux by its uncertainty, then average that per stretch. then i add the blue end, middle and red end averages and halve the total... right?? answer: 25.8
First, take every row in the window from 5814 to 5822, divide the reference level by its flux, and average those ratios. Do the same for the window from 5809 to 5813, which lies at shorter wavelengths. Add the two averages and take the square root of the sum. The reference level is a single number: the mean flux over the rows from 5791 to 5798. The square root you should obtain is 1.46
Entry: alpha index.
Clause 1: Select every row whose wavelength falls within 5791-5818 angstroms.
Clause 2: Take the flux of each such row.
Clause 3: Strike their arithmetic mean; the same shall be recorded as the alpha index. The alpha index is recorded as 8.74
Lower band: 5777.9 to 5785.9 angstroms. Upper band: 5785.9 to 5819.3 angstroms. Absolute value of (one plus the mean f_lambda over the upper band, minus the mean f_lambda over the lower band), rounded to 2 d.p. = 1.15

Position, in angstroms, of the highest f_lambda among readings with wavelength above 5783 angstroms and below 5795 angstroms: 5791.92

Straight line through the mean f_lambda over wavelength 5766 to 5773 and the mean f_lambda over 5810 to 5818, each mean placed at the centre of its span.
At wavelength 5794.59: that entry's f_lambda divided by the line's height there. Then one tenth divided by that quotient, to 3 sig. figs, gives 0.0925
